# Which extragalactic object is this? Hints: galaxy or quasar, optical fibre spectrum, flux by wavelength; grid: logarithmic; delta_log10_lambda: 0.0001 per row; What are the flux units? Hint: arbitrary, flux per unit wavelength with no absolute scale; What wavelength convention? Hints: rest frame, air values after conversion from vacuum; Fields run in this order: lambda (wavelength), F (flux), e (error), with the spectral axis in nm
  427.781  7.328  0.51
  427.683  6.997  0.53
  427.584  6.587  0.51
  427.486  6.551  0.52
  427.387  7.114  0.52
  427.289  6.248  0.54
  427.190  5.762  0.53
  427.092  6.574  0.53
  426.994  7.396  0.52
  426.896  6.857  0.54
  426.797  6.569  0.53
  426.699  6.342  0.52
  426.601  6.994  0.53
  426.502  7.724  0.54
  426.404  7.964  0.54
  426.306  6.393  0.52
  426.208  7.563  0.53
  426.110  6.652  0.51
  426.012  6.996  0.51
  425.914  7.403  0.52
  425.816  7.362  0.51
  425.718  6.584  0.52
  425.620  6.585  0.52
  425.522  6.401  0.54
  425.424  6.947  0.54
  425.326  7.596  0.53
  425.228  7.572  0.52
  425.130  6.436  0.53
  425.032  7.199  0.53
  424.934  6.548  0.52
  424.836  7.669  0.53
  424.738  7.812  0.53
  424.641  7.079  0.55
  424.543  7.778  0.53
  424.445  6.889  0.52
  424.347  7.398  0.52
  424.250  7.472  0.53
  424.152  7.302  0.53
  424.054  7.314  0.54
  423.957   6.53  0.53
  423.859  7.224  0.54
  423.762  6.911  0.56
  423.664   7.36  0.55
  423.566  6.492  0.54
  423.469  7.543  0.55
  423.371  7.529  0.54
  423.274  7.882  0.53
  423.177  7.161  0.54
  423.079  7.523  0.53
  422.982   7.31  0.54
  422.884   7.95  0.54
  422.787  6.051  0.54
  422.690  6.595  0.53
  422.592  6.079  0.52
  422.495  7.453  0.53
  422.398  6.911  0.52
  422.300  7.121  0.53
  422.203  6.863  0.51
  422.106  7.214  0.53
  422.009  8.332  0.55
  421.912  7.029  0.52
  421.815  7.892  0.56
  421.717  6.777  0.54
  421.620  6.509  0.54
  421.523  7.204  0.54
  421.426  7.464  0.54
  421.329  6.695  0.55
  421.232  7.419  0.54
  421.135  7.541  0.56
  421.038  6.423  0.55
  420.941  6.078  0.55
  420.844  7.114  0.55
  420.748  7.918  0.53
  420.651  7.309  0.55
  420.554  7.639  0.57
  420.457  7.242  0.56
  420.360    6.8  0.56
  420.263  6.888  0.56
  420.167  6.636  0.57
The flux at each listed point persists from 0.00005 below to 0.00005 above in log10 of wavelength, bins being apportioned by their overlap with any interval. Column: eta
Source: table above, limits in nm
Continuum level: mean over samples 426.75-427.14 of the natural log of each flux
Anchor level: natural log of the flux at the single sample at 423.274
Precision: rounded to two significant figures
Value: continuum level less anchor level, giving -0.14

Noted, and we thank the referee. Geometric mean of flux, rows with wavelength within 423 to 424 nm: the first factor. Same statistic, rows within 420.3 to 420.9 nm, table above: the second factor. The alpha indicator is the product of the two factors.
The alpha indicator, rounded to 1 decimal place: 52.8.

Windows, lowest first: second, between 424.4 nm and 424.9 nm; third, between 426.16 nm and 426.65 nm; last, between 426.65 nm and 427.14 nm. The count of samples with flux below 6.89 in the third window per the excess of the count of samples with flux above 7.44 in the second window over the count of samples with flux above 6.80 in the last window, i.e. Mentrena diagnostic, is 1.0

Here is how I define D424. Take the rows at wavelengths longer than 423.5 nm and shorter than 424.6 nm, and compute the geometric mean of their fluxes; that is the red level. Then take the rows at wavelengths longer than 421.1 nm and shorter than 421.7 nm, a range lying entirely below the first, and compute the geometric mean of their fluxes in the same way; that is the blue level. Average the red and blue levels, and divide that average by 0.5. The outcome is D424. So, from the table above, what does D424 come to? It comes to 14.3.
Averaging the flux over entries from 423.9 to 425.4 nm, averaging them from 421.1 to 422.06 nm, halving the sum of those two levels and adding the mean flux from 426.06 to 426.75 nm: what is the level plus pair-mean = 14.35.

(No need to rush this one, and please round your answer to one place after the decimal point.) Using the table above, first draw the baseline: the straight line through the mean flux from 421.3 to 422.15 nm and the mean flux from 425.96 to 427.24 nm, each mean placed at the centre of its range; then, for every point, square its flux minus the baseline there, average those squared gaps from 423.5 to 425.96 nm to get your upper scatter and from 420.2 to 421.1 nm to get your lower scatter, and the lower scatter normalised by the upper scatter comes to 1.8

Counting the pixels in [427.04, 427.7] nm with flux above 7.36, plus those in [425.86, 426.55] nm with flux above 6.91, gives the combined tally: 5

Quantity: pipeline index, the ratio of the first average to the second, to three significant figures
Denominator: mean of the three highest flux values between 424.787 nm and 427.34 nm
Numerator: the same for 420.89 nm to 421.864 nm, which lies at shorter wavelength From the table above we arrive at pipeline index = 0.980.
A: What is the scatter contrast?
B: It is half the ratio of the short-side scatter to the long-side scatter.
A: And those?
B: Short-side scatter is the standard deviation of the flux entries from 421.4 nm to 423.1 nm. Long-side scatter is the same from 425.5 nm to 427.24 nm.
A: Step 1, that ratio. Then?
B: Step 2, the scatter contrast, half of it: 0.532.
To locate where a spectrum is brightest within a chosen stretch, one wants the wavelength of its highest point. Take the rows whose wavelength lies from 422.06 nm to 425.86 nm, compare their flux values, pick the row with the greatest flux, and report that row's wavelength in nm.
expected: 422.884 nm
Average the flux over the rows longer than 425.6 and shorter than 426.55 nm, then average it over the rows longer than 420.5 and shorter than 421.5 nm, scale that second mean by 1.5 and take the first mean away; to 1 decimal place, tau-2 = 3.6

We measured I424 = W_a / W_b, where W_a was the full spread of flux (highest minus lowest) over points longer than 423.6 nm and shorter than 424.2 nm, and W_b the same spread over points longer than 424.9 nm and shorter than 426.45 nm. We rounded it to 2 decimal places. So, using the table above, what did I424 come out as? 0.53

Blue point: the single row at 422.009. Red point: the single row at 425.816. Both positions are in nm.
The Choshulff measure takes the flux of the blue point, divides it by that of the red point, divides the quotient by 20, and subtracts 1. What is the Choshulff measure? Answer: -0.943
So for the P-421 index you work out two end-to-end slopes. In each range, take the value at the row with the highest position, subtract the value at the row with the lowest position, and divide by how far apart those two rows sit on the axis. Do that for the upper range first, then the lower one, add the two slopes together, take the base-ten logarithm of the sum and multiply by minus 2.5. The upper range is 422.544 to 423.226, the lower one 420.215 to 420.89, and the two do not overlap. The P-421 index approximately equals -0.87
